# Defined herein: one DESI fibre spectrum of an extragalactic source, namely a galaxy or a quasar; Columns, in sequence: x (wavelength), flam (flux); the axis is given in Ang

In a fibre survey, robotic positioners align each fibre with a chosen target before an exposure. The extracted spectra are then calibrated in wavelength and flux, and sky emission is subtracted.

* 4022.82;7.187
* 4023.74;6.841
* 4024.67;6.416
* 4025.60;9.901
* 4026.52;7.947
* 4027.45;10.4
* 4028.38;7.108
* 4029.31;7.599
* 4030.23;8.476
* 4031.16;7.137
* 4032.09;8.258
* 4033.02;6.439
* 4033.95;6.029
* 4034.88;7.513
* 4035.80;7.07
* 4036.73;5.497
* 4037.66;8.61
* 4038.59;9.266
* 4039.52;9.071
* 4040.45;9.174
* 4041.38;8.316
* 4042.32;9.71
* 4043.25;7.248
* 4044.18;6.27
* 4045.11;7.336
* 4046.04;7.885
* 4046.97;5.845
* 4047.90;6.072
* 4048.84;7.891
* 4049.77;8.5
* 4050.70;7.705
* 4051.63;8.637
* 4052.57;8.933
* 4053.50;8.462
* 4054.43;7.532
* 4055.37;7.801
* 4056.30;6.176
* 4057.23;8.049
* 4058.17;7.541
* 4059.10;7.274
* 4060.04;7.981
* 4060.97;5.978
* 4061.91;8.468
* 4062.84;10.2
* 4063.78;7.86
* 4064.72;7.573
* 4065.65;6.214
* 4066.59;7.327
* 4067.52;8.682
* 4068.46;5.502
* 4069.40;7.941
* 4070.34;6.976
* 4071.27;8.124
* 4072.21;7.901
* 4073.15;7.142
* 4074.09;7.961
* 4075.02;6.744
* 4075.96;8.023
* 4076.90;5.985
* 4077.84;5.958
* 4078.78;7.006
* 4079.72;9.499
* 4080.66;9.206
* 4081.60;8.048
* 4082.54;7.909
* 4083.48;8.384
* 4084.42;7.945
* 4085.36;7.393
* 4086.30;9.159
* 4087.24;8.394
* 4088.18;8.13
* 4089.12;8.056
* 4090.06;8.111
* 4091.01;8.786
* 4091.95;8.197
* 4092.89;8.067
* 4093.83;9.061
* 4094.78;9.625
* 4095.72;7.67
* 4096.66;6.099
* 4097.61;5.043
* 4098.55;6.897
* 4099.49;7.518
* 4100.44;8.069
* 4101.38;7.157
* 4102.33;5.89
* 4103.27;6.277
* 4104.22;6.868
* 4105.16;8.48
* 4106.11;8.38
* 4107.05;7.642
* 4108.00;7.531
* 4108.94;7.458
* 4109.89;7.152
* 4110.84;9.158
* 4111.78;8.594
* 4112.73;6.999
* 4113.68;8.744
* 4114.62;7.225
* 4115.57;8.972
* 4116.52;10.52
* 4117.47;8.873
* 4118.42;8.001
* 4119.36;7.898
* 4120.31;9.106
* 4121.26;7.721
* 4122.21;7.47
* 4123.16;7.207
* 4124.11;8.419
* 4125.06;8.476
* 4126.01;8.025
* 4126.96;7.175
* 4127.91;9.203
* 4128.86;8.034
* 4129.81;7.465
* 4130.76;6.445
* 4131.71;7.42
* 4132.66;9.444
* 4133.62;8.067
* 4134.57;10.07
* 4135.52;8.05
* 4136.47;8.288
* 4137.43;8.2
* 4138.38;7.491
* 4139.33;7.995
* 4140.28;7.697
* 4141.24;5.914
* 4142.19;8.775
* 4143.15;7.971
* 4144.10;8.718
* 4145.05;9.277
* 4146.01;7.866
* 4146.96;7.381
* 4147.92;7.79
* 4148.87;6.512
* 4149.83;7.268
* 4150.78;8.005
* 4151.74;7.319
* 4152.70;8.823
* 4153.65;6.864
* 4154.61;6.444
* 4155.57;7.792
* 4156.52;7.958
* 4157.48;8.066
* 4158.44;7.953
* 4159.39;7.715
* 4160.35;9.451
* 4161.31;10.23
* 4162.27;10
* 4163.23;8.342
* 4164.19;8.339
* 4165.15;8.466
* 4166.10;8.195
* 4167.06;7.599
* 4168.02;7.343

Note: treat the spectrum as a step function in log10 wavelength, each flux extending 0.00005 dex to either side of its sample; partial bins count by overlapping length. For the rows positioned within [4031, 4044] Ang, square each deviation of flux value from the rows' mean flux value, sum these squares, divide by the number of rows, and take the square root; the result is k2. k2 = 1.3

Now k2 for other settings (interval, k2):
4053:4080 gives 1.1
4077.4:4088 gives 1.0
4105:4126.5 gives 0.8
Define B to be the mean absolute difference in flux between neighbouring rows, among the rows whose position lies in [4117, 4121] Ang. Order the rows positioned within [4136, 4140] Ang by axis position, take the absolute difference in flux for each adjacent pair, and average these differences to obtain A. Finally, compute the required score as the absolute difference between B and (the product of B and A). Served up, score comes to 0.41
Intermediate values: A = 0.4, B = 0.7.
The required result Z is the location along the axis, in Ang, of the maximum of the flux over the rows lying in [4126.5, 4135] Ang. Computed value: 4134.57 Ang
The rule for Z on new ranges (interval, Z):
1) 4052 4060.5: 4052.57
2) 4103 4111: 4110.84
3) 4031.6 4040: 4038.59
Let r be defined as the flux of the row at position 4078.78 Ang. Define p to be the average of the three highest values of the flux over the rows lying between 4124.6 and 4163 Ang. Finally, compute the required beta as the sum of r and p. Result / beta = 17.1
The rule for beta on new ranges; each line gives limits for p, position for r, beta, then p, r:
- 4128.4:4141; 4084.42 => 17.2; 9.3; 7.945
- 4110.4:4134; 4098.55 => 16.6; 9.7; 6.897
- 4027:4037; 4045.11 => 16.4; 9.0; 7.336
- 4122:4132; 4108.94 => 16.2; 8.7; 7.458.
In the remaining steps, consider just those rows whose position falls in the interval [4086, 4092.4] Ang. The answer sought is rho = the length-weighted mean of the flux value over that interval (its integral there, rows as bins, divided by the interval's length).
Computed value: 8.4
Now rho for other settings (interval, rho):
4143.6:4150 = 7.9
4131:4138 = 8.4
